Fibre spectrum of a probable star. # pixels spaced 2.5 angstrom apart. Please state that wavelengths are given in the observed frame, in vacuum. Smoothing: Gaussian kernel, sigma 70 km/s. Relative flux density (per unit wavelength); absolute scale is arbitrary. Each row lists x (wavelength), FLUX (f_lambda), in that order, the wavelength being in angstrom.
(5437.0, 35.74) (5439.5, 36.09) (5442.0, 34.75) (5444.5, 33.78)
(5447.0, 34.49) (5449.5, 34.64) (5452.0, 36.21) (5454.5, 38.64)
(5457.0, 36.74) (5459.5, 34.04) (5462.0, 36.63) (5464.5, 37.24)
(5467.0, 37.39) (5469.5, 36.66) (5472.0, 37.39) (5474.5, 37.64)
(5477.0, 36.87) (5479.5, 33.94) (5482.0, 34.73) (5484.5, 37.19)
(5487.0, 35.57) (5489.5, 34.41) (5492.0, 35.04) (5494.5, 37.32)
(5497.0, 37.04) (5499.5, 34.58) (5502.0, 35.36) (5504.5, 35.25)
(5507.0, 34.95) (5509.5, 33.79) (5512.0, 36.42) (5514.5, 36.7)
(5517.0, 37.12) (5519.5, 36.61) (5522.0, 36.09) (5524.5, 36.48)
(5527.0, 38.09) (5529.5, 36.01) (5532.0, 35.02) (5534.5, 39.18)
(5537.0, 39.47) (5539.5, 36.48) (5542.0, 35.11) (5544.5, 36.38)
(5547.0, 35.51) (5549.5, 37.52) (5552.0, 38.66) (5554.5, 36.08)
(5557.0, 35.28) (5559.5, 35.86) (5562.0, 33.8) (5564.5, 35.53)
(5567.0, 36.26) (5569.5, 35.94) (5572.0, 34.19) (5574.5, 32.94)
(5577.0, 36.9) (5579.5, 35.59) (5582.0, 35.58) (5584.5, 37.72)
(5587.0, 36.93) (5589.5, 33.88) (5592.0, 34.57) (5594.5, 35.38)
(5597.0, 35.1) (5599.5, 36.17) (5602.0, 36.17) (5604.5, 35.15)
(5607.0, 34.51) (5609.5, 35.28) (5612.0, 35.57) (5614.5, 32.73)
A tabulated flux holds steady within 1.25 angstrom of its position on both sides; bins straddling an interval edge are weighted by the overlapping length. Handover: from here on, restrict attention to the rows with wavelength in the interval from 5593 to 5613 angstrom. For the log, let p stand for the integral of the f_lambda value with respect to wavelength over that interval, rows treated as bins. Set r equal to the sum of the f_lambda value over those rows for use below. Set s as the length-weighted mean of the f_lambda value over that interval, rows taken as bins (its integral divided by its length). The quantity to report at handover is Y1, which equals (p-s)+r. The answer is 956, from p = 708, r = 283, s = 35.4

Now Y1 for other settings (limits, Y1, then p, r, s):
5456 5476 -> 991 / 734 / 294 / 36.7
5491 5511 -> 957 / 709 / 283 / 35.4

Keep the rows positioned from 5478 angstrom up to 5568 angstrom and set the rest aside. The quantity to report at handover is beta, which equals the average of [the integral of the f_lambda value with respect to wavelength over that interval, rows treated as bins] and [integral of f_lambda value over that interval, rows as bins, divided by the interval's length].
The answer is 1642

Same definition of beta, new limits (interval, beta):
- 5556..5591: 638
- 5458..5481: 437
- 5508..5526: 344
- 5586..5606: 372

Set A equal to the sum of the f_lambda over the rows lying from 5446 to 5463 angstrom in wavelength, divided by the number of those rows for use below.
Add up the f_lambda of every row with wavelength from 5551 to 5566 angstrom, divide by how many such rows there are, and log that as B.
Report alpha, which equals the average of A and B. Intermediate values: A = 35.9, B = 35.9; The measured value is 35.9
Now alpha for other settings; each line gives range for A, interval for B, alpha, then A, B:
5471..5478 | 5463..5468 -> 37.3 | 37.3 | 37.3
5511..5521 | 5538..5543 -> 36.3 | 36.7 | 35.8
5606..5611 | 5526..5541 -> 36.1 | 34.9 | 37.4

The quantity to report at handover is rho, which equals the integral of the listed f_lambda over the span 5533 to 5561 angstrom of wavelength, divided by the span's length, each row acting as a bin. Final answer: 36.8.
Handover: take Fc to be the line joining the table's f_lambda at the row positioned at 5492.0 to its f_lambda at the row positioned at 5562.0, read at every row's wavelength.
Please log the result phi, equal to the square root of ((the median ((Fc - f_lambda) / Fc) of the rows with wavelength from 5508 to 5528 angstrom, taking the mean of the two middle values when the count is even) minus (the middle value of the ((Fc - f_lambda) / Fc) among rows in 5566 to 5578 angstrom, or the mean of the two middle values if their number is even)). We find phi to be 0.09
